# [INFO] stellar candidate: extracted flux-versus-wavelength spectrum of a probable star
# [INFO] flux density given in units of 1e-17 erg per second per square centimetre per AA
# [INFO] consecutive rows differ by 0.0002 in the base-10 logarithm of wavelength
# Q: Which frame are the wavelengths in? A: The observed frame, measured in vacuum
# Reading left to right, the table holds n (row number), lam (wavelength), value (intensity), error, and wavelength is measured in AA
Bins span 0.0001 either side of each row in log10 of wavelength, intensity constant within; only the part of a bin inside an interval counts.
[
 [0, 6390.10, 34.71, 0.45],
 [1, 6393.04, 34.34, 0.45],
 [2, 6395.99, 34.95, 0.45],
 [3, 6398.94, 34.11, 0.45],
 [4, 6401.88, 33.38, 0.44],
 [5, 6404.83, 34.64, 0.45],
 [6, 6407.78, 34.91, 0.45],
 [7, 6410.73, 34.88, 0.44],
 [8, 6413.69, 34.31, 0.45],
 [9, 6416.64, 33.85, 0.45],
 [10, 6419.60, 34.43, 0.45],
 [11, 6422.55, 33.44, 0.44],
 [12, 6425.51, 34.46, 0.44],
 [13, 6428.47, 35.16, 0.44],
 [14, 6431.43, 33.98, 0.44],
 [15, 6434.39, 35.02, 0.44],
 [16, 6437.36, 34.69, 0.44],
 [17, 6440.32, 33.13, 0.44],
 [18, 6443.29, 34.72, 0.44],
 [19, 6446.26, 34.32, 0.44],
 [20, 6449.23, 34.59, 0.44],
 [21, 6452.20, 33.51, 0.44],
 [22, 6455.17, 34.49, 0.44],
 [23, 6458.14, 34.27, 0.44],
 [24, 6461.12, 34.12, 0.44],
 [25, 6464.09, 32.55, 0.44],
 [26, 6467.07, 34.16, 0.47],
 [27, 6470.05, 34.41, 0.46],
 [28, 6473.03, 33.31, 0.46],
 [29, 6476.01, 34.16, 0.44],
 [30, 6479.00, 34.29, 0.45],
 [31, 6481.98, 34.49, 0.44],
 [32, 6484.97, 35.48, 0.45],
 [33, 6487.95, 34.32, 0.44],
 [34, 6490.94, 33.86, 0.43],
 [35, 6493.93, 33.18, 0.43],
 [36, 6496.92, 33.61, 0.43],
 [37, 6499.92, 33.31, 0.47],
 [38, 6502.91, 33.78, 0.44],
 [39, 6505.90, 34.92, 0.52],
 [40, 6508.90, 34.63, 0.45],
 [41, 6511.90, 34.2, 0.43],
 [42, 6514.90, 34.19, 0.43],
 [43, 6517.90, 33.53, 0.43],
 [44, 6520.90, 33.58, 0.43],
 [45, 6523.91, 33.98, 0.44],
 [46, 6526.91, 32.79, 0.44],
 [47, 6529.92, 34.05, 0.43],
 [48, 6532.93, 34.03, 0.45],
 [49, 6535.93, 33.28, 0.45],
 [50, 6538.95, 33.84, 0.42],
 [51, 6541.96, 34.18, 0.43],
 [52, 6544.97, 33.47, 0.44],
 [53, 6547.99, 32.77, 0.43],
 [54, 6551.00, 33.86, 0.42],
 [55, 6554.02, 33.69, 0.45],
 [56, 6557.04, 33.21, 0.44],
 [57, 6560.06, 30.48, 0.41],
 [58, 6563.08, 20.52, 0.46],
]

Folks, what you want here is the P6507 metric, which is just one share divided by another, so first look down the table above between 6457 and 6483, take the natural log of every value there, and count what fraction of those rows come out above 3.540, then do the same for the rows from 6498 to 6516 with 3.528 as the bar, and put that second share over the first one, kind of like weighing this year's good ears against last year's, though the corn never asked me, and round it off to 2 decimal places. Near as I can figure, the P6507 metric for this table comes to 6.00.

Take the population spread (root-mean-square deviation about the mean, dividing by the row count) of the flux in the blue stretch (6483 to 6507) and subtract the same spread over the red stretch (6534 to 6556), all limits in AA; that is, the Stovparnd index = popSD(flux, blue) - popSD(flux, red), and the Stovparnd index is 0.32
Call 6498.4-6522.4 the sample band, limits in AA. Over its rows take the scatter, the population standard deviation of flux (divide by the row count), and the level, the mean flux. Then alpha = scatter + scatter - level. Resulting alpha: -33.0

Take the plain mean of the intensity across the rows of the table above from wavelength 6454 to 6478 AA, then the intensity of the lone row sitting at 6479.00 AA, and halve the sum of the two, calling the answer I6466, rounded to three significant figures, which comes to 34.1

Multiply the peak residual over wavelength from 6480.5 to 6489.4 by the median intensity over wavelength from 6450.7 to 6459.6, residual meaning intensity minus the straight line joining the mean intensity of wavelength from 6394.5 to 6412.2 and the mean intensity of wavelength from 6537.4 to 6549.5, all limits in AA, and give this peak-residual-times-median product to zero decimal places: 53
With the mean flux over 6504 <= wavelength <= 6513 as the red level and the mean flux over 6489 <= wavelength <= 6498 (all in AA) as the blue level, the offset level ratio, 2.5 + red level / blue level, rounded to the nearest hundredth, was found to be 3.53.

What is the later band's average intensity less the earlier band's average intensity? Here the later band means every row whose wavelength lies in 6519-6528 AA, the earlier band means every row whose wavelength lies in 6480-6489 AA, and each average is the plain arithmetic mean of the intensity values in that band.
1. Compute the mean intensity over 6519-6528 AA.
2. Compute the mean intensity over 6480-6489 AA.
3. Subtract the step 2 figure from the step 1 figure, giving -1.3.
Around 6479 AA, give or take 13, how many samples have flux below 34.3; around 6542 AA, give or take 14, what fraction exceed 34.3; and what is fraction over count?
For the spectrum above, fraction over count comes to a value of 0.000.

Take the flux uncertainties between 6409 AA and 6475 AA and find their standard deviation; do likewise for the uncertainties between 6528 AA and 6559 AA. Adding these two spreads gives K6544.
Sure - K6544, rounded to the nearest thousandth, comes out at 0.020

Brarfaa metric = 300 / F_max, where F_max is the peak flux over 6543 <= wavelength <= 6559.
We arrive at 8.86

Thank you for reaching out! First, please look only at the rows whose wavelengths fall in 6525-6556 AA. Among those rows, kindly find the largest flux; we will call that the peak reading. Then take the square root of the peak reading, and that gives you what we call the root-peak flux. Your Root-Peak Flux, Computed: 5.85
